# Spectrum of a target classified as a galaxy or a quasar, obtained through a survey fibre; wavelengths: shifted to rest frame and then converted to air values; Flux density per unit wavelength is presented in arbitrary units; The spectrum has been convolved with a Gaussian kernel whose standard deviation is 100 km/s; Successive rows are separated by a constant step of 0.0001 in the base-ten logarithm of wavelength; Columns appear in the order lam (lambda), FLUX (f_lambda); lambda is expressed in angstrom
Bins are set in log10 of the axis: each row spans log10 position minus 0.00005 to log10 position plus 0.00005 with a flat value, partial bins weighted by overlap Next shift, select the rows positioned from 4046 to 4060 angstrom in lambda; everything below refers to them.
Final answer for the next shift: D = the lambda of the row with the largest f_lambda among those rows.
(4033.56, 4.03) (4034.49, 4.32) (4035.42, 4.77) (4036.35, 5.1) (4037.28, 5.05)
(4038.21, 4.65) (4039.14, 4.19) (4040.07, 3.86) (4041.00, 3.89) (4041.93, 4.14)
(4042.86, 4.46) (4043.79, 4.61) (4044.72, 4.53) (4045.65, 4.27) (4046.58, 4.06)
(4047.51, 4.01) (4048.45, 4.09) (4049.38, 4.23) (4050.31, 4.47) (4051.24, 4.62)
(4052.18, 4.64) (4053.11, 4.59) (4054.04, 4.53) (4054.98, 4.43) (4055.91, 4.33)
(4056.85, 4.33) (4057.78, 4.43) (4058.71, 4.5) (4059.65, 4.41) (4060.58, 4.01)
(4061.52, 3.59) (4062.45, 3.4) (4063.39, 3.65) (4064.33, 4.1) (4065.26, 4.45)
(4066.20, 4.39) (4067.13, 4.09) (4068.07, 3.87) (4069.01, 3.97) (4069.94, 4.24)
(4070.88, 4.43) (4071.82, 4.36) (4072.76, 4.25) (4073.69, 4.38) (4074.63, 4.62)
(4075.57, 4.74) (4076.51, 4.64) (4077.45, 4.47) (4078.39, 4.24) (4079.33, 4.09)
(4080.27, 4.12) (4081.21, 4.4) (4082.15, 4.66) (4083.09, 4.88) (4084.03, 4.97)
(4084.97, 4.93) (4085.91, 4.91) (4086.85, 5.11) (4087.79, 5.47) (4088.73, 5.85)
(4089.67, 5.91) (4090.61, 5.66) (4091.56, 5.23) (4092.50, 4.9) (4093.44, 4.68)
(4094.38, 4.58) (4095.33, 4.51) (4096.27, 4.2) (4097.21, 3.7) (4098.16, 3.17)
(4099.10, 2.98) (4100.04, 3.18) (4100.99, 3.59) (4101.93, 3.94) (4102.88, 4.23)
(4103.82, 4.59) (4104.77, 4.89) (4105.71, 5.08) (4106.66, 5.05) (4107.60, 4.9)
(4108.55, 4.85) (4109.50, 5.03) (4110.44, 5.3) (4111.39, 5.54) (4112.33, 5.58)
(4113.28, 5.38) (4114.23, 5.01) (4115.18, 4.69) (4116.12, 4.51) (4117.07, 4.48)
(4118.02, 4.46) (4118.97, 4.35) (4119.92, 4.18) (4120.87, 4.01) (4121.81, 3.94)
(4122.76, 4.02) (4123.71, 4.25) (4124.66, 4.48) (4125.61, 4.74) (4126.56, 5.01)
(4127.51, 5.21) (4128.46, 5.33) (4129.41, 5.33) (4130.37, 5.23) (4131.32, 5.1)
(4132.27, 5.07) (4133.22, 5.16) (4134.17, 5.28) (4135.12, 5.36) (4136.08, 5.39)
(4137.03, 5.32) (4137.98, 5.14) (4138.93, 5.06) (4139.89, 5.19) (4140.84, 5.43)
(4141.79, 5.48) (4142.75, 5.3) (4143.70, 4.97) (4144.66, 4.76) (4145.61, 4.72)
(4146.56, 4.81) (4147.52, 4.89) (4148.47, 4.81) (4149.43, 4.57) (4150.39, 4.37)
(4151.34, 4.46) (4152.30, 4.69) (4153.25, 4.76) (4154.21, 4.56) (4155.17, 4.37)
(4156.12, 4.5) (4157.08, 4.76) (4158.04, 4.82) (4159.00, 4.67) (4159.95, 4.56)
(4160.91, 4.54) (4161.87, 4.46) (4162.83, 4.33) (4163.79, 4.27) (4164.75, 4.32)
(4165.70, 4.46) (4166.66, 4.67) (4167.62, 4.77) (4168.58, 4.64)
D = 4052.18 angstrom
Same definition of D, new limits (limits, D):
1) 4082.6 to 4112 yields 4089.67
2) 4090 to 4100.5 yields 4090.61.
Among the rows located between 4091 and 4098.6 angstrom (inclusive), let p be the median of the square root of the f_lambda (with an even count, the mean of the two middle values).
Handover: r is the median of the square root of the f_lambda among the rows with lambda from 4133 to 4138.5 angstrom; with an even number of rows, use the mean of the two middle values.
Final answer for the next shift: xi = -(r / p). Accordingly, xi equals -1.08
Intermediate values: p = 2.13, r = 2.302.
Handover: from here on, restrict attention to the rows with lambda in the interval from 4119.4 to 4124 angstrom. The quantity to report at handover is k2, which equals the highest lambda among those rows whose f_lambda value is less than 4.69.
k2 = 4123.71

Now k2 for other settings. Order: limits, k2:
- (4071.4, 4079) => 4078.39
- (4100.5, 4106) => 4103.82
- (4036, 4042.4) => 4041.93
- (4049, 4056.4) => 4055.91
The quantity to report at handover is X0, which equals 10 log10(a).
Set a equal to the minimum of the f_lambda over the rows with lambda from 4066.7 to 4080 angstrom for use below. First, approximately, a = 3.87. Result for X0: 5.9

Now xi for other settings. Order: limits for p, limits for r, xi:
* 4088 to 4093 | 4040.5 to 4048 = -0.86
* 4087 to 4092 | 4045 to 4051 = -0.86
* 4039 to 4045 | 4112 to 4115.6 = -1.11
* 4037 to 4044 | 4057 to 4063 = -0.99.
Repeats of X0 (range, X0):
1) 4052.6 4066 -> 5.3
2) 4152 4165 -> 6.3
